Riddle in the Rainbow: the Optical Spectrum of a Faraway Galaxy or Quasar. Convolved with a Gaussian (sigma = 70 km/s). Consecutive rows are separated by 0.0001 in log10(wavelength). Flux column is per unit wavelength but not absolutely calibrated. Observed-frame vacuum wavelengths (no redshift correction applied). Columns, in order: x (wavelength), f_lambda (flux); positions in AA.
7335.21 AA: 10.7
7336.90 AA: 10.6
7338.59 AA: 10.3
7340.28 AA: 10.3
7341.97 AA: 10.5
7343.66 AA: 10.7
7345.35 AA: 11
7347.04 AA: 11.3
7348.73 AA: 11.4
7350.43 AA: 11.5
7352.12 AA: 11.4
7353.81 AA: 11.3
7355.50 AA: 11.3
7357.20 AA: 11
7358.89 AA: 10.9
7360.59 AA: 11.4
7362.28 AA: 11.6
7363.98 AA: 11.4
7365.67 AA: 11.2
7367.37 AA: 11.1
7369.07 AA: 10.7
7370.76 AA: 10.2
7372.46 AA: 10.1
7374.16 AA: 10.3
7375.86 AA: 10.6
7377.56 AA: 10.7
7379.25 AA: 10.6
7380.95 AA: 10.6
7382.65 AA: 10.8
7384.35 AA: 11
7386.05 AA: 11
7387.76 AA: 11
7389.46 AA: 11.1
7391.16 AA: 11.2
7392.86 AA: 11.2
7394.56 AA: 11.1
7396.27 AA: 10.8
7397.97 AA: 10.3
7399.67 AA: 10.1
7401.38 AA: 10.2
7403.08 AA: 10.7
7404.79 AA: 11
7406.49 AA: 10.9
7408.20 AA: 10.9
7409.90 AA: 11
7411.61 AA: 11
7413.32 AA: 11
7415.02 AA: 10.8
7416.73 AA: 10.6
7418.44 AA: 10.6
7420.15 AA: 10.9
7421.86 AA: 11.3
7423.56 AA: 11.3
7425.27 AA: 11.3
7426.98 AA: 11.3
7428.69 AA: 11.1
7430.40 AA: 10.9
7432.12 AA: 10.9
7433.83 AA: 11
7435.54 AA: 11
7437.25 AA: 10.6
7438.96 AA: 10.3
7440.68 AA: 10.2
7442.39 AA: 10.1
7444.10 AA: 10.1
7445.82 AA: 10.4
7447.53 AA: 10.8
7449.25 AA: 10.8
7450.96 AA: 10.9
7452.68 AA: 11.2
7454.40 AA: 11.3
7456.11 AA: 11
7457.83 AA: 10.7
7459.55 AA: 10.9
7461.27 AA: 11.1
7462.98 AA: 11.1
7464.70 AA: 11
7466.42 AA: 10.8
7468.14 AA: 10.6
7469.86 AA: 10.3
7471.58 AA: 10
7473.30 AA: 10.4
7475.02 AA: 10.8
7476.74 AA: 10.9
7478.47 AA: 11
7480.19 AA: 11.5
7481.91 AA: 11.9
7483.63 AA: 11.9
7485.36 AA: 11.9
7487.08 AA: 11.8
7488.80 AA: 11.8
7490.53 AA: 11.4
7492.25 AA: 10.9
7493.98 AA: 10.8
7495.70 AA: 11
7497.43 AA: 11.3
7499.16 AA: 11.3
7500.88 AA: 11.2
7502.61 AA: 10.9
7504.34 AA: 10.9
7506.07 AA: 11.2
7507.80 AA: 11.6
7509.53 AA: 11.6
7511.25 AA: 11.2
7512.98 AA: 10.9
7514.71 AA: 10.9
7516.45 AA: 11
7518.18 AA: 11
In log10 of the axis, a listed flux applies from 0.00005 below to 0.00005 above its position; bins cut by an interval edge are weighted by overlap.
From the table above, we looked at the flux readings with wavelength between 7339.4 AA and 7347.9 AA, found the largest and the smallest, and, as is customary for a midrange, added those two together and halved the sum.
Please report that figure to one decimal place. 10.8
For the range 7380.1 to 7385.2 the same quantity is 10.8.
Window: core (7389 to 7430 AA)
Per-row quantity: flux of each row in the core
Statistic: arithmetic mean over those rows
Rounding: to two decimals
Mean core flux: 10.90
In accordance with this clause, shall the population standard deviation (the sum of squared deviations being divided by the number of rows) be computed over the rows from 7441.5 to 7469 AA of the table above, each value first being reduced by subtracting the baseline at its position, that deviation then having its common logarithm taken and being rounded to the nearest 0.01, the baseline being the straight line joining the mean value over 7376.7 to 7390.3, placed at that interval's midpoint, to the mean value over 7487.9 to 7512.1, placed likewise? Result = -0.48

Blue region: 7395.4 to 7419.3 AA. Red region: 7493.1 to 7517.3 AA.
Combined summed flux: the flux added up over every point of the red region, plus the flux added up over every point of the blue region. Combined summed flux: 306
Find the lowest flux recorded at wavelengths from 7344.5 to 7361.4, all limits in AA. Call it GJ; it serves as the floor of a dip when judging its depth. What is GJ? 10.9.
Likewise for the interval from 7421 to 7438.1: 10.6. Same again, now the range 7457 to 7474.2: 10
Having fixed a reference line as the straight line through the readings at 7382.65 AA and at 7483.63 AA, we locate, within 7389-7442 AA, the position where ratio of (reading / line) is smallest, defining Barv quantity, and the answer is 7440.68 AA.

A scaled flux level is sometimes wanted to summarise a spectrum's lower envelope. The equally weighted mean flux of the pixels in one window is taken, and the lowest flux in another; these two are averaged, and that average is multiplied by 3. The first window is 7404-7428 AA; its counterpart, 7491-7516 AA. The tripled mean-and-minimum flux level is 32.7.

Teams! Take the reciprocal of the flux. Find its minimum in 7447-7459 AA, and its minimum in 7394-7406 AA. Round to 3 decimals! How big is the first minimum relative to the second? 0.982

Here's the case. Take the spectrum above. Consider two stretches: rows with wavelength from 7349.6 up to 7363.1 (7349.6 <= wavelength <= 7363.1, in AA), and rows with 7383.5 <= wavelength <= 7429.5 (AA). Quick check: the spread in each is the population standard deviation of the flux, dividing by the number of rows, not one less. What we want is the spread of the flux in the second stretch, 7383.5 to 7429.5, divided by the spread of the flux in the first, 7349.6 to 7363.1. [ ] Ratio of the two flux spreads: 1.42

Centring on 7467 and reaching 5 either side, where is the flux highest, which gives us 7462.98 AA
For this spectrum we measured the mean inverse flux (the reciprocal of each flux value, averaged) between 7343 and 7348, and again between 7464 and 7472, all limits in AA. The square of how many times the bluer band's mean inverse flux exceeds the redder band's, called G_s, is 0.92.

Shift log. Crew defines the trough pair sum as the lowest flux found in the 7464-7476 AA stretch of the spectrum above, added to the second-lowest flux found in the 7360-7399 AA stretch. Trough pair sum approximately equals 20.2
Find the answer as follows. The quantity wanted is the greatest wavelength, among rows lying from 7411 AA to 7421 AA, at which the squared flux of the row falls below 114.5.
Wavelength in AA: 7418.44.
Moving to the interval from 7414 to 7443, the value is 7442.39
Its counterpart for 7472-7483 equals 7473.30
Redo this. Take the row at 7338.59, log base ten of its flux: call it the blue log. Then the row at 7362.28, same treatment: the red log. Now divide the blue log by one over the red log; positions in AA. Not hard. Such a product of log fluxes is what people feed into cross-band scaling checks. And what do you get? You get 1.08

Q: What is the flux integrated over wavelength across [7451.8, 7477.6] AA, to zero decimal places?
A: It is 279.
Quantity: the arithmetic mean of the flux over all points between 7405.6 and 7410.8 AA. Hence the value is 10.9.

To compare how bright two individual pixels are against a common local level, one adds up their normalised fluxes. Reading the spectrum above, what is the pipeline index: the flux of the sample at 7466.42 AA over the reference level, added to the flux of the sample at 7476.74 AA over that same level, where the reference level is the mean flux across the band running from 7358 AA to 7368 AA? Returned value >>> 1.93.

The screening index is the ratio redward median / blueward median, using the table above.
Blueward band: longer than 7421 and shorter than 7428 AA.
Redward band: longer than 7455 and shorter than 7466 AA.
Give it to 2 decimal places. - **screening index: 0.97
